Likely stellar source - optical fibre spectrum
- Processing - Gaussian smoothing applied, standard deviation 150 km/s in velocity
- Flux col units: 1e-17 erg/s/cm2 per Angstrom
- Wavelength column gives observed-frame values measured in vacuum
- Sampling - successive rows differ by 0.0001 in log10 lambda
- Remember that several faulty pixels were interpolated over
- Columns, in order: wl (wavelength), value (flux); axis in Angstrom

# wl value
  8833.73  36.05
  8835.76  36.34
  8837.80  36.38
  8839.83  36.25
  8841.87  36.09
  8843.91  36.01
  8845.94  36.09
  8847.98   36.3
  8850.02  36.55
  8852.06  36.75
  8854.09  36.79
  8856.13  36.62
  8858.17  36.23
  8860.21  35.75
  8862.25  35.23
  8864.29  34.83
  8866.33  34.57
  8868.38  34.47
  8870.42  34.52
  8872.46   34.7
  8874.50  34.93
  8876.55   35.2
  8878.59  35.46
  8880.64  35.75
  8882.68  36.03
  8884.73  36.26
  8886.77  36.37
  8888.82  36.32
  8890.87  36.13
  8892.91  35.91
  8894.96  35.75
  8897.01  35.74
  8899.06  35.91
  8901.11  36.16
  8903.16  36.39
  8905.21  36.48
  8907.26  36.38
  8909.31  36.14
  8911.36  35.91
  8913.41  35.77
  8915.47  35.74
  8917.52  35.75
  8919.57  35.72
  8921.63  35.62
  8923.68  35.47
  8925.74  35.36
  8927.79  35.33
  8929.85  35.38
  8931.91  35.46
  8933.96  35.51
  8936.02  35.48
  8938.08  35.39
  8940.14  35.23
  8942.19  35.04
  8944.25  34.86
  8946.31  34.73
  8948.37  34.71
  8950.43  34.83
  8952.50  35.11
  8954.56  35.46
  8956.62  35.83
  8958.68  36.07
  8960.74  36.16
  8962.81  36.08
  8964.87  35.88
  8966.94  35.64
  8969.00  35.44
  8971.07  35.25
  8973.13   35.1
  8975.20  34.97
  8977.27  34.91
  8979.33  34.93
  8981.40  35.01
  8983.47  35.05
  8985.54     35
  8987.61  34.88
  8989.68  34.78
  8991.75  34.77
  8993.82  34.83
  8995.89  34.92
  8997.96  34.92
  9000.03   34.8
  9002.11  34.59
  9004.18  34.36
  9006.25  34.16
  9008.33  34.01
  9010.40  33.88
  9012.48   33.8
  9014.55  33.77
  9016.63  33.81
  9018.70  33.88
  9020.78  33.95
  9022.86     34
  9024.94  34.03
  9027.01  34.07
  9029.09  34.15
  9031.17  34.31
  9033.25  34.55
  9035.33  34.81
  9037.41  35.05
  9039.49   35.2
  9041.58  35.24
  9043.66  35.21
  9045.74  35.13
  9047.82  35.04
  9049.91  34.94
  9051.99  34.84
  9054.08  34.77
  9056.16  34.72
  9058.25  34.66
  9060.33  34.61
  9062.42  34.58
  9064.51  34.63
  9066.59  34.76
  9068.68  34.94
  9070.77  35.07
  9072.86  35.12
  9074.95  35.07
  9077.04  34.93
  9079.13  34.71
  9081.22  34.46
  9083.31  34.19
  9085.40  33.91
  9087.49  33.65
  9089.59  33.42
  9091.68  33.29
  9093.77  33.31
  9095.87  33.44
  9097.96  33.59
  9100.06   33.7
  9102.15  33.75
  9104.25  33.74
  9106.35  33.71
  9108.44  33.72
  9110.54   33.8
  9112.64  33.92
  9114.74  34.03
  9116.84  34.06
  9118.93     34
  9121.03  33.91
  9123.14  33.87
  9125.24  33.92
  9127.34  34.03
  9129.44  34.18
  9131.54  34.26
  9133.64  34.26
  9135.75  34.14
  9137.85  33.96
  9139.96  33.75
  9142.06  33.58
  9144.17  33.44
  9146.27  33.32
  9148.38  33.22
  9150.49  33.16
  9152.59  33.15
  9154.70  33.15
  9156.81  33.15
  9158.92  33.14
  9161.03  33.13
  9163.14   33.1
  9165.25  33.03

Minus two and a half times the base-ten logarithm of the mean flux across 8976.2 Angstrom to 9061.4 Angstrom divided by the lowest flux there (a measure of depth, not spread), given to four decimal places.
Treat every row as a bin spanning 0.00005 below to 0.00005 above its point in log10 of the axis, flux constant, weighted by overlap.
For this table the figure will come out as -0.0262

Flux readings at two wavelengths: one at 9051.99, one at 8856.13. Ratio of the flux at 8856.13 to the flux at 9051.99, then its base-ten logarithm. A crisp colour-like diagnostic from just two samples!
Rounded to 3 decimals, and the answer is 0.022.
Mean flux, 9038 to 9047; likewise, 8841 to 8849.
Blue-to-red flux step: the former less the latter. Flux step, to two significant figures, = -0.93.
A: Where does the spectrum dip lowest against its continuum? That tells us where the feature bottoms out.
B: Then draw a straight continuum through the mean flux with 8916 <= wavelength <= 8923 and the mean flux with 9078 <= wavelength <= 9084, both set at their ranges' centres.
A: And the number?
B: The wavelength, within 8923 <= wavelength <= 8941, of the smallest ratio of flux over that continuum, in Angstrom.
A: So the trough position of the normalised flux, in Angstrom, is 8940.14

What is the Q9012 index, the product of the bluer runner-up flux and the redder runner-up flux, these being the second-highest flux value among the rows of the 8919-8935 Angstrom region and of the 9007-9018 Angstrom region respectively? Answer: 1207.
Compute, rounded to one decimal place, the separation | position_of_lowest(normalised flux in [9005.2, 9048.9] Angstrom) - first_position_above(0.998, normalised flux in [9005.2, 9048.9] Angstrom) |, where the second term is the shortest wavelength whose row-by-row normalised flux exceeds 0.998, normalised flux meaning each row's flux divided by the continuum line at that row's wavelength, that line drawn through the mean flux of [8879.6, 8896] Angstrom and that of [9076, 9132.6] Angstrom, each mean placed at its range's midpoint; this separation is 18.7 Angstrom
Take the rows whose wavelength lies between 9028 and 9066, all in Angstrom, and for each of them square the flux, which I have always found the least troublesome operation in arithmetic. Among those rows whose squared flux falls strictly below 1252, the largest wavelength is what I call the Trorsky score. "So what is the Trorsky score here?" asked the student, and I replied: 9064.51 Angstrom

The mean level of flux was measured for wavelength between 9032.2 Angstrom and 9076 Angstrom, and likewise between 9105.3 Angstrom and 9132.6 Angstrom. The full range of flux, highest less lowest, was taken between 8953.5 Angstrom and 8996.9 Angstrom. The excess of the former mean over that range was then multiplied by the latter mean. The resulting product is 1138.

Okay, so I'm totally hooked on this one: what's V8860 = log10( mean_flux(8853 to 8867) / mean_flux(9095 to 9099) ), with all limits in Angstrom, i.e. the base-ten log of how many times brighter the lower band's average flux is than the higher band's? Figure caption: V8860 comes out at 0.028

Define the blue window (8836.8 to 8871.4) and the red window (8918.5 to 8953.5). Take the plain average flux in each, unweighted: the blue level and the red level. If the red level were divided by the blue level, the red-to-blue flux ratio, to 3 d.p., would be 0.983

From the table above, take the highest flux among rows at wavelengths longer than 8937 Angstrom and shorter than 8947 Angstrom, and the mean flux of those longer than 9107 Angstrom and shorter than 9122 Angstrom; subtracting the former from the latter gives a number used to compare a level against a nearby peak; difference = -1.5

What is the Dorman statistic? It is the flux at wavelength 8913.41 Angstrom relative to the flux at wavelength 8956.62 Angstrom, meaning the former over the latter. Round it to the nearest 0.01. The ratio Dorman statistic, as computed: 1.00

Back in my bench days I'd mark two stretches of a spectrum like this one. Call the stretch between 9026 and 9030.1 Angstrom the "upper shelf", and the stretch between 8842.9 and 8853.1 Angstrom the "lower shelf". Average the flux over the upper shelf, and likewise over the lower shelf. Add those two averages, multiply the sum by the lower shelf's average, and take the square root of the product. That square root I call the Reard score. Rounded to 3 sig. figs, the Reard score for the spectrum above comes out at 50.6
